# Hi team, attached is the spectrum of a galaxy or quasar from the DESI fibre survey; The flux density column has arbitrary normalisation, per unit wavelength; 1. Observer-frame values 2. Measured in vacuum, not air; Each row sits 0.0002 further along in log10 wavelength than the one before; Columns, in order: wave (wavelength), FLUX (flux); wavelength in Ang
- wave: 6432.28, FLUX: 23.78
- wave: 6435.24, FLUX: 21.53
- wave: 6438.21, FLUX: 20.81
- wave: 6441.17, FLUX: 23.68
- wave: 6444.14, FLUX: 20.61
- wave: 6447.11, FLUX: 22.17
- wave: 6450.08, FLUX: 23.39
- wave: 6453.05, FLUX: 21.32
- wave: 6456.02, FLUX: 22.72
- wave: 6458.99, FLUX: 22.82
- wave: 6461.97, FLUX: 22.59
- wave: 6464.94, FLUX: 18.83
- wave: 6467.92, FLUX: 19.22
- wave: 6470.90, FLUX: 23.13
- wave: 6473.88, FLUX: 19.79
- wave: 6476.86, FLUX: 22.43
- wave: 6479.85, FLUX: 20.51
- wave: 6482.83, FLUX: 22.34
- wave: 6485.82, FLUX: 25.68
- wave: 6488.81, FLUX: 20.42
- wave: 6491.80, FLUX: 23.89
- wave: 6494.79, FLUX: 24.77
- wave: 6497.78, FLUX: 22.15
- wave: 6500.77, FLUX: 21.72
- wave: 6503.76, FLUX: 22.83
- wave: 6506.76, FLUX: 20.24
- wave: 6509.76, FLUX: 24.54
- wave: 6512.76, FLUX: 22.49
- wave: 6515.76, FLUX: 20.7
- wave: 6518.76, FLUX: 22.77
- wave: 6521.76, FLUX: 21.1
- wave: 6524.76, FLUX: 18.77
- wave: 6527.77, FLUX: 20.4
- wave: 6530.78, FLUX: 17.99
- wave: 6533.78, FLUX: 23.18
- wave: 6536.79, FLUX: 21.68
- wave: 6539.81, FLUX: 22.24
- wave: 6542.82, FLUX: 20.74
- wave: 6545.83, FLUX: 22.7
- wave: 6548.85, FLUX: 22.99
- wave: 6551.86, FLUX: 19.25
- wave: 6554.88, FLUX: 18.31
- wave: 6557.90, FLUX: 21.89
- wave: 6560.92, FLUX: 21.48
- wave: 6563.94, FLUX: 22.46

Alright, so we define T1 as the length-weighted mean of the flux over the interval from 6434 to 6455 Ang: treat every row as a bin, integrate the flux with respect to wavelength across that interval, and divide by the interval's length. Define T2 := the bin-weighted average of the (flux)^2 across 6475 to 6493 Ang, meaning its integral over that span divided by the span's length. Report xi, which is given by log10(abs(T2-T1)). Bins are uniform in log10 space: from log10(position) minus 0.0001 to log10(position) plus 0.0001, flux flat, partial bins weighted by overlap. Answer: 2.69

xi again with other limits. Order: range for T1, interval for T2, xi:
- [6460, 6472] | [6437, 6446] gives 2.66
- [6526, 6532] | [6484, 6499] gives 2.72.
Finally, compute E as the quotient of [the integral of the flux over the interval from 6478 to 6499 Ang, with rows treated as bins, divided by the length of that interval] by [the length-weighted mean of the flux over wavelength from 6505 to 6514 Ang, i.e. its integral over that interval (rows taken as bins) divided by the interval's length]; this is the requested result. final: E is 1.02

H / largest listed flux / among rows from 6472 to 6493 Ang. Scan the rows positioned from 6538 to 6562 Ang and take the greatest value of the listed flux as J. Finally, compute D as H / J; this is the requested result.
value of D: 1.12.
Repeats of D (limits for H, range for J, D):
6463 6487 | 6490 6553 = 1.04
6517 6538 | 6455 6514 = 0.90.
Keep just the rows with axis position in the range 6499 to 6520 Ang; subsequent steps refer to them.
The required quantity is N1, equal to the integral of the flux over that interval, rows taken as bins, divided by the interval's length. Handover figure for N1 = 22.2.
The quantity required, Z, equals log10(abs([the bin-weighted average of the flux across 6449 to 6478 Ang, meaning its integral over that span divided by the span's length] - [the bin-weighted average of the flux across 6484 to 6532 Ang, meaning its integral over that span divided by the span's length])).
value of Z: -0.48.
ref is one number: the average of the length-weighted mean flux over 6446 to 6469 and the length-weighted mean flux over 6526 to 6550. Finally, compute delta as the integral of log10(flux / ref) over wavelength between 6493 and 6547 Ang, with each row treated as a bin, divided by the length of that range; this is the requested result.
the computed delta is 0.002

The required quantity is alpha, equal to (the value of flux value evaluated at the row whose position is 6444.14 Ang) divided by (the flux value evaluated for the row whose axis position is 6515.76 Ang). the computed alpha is 1.00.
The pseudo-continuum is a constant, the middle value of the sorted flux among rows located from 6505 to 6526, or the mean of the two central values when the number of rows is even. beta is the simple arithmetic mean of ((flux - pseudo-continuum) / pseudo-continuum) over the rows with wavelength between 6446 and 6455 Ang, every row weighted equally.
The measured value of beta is 0.06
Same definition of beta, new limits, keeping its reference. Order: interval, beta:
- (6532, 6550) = 0.05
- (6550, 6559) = -0.06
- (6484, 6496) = 0.12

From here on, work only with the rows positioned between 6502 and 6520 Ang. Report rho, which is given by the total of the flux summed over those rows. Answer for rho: 134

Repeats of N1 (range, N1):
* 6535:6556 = 21.2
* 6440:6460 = 22.4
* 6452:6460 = 22.3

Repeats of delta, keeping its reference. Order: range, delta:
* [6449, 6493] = 0.006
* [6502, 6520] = 0.013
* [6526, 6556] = -0.014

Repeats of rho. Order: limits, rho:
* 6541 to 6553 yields 86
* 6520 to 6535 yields 101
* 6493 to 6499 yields 47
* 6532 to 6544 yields 88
